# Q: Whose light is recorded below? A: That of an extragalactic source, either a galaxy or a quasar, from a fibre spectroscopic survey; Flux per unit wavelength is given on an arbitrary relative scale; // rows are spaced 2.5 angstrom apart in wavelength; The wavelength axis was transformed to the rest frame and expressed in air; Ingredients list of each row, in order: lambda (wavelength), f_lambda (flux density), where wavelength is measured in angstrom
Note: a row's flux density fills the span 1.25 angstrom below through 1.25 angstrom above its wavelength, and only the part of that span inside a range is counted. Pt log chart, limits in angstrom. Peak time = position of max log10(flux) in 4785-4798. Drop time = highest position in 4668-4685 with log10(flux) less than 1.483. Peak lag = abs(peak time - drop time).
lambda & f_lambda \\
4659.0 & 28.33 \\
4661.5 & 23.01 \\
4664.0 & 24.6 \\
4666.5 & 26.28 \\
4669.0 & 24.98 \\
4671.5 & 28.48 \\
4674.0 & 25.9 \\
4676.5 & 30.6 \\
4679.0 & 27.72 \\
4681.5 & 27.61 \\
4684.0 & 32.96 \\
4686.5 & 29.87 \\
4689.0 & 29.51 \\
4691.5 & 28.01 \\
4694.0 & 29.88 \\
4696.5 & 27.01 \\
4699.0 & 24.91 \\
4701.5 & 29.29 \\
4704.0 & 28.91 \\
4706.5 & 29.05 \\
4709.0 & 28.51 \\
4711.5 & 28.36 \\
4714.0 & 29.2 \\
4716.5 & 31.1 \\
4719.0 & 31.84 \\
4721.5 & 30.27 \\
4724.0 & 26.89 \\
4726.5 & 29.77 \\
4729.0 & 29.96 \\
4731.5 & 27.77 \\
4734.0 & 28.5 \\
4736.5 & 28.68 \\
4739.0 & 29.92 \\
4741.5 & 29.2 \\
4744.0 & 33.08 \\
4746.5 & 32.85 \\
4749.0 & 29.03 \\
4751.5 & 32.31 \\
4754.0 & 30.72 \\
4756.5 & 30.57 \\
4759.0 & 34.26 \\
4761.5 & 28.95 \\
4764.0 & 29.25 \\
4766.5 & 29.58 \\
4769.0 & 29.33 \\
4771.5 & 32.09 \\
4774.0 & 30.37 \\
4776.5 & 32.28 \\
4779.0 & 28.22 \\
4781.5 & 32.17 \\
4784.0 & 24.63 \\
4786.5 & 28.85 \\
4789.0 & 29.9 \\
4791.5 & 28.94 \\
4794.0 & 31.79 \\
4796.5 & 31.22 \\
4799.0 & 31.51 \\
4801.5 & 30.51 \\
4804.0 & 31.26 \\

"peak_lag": 112.5 angstrom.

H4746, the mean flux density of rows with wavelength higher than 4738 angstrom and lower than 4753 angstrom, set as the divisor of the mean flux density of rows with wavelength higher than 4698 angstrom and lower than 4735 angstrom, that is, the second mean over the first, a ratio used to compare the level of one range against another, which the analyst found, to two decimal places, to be 0.93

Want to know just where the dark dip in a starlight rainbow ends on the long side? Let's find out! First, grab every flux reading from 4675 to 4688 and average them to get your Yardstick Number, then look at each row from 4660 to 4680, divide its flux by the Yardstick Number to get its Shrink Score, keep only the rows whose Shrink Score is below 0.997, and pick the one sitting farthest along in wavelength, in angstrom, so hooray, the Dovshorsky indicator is 4679.0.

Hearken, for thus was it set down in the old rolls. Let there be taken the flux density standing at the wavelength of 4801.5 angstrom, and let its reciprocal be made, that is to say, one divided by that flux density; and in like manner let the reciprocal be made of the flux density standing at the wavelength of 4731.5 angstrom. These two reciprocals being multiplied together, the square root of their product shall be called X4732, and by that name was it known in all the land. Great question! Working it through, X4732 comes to 0.0344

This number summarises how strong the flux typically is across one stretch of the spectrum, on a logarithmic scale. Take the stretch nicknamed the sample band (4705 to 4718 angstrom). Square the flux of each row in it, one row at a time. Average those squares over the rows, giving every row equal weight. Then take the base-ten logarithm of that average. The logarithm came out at 2.93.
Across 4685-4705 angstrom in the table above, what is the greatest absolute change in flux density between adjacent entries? 4.4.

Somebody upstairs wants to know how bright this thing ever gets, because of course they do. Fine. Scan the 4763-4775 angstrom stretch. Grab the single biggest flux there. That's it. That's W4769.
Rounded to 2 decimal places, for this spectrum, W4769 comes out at 32.09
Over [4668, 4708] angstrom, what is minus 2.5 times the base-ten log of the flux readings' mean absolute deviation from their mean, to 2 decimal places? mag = -0.51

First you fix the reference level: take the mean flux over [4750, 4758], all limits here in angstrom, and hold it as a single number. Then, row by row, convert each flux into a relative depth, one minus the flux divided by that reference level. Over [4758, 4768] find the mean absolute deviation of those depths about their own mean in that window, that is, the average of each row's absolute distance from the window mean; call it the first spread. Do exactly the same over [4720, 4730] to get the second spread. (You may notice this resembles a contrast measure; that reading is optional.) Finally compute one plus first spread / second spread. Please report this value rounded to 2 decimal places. 2.61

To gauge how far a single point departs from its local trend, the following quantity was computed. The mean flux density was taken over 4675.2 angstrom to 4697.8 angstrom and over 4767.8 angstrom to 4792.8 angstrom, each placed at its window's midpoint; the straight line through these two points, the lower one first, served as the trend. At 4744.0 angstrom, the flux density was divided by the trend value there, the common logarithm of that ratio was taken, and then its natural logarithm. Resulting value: -3.00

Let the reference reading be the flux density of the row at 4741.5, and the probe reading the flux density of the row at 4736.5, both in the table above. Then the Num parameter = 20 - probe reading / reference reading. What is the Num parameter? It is 19.0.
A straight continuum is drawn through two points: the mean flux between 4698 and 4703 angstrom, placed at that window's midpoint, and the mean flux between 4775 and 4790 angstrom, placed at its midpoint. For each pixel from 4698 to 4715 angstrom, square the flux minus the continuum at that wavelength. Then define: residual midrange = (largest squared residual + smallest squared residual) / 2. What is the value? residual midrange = 3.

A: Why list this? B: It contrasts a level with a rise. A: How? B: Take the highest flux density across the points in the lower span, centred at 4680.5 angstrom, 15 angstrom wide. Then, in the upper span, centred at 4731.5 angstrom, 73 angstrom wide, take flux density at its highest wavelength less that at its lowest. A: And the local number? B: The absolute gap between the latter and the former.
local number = 30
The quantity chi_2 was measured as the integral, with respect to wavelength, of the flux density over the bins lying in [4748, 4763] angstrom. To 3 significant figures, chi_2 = 465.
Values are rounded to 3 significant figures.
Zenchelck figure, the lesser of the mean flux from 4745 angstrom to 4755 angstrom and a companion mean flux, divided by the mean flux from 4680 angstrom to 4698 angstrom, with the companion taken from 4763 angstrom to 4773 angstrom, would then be 1.03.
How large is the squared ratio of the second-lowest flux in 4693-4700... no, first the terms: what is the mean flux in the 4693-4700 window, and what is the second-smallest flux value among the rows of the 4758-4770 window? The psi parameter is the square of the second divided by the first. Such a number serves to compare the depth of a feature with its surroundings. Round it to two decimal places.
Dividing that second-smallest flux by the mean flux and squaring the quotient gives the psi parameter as 1.15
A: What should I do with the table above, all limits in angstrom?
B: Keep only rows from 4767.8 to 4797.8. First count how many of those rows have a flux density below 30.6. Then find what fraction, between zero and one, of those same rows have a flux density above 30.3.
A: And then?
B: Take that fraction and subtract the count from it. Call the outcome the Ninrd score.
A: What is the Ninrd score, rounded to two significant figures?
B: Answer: -6.5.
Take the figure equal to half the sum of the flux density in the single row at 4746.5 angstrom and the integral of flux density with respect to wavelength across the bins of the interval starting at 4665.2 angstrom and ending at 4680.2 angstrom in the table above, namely 221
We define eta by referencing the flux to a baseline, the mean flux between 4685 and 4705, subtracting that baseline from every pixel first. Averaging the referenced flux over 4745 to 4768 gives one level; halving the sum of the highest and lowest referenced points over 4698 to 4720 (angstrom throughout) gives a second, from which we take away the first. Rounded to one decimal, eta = -2.5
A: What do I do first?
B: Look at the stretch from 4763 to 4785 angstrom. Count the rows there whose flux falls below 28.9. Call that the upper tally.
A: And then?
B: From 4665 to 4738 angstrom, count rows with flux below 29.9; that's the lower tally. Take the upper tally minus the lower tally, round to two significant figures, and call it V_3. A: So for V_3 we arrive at -21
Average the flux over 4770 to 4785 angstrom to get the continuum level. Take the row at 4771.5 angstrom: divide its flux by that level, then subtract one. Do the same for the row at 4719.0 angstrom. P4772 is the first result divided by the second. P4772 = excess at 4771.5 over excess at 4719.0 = 1.1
